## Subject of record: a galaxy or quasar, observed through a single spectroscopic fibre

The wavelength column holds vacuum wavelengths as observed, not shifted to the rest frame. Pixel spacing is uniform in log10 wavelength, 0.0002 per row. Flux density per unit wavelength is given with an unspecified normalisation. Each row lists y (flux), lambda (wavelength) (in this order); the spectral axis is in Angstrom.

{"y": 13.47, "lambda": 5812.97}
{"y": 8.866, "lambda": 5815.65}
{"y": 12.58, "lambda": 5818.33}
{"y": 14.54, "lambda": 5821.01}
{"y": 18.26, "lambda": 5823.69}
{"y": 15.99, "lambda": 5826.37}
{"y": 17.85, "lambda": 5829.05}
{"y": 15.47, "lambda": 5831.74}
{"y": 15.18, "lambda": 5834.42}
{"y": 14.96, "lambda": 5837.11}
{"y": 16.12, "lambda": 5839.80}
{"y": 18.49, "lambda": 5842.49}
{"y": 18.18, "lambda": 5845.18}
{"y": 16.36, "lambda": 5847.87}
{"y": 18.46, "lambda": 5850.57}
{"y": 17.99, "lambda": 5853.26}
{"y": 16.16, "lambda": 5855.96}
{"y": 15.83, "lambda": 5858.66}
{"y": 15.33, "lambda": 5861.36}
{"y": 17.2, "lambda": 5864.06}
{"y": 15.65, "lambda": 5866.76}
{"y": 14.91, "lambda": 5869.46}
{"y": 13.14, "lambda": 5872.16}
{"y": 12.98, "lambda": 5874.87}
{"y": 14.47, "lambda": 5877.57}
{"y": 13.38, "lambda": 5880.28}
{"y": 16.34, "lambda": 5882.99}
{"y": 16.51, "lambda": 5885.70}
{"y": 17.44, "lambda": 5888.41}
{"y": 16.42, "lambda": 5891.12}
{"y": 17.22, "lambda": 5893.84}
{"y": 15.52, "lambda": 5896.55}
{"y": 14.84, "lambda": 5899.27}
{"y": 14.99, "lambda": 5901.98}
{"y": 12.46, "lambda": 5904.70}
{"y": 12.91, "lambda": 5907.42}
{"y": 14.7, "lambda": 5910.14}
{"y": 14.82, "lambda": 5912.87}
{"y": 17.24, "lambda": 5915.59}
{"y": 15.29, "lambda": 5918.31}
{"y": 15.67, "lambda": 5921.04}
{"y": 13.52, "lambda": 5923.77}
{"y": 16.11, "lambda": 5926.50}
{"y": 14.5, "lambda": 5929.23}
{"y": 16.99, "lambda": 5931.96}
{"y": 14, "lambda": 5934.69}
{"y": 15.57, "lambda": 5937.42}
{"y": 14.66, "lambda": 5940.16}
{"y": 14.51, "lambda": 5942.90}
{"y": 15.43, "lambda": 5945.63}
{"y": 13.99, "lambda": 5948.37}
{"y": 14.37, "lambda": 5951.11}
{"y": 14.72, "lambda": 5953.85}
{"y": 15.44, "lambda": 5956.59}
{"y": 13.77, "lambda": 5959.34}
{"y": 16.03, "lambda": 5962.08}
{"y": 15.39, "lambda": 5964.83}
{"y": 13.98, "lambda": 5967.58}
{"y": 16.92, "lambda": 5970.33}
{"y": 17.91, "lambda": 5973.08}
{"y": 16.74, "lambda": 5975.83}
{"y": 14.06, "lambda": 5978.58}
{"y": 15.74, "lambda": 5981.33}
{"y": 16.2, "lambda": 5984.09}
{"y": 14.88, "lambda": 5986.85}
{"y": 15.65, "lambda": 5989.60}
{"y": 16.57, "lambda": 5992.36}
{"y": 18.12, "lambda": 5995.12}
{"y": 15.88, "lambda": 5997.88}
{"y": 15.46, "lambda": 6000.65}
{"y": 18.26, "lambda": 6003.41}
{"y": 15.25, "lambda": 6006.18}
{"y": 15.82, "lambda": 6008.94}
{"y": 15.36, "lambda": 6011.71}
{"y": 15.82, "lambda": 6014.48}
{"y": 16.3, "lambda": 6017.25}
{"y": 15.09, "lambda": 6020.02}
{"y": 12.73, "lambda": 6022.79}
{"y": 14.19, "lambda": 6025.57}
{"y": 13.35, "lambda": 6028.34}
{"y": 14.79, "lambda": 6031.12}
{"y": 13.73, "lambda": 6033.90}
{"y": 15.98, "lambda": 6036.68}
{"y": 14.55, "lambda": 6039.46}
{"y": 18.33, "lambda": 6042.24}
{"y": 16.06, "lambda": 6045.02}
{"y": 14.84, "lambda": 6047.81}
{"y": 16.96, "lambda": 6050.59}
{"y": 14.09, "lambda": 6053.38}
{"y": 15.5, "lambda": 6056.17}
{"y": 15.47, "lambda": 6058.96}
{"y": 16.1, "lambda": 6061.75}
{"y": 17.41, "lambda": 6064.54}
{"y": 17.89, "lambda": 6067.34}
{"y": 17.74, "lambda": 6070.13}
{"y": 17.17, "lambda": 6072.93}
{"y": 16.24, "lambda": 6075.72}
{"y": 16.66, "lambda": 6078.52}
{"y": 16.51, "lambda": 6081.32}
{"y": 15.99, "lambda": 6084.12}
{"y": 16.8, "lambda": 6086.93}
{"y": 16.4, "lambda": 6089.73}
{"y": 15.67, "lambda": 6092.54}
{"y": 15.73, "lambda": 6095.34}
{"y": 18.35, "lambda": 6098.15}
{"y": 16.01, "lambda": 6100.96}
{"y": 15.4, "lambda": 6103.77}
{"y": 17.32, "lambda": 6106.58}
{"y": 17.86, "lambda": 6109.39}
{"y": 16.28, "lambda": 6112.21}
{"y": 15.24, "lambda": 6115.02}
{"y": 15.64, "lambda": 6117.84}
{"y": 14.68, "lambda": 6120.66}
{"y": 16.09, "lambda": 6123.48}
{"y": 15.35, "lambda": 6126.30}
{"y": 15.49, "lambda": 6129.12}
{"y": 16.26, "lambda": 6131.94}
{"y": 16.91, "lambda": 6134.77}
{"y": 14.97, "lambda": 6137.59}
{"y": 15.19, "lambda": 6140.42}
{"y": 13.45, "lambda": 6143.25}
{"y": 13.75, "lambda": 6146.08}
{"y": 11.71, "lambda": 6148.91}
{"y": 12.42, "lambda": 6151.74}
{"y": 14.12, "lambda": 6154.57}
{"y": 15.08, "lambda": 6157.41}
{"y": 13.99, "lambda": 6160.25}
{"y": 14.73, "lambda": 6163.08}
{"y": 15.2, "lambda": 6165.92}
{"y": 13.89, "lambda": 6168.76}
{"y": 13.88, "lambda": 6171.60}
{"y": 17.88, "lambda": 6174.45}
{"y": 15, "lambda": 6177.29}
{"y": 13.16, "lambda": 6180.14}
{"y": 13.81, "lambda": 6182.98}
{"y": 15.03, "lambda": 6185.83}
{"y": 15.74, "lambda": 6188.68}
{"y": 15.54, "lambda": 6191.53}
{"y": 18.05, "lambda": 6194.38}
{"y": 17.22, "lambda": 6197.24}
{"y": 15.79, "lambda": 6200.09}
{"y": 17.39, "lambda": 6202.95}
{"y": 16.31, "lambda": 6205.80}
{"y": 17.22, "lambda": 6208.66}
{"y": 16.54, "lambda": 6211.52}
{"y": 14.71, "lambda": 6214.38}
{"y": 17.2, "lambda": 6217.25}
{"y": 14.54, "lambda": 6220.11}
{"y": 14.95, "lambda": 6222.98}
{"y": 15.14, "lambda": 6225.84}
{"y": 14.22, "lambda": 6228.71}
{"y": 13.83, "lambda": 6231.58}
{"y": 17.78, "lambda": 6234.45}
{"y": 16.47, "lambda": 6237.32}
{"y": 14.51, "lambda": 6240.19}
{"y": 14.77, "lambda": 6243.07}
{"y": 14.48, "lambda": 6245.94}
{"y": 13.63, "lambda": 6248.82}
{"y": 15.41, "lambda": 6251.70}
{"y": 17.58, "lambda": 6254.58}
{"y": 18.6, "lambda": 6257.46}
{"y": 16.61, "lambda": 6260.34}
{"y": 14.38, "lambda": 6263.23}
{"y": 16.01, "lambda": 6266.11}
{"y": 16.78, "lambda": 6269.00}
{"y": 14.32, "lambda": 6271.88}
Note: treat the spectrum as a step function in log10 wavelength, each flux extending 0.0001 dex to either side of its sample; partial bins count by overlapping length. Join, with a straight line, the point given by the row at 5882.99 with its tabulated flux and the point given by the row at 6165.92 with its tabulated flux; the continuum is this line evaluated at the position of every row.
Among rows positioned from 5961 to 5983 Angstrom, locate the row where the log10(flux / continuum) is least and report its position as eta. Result 5967.58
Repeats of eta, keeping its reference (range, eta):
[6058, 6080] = 6058.96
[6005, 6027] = 6022.79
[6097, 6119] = 6115.02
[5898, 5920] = 5904.70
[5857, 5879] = 5874.87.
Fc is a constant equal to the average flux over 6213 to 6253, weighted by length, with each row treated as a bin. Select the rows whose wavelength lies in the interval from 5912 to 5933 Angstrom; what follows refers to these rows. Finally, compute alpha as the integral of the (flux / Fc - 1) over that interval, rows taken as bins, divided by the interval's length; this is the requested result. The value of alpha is 0.026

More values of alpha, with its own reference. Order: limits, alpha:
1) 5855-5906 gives 0.012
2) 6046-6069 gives 0.062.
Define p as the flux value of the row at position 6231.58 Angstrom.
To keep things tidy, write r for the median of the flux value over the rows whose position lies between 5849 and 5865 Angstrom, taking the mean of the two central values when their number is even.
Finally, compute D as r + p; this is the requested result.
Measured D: 30.5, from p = 13.83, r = 16.7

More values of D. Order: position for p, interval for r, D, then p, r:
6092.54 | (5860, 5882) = 30.4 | 15.67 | 14.7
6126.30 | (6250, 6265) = 32.0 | 15.35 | 16.6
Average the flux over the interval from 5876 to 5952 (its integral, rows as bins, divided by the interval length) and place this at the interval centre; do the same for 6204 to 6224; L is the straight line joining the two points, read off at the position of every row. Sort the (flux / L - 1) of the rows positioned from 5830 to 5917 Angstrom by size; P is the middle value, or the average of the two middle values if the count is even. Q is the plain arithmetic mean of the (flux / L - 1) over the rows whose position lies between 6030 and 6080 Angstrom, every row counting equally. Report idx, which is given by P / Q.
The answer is 1.1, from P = 0.04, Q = 0.04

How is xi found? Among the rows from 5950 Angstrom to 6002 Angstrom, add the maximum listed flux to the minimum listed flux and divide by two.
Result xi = 15.9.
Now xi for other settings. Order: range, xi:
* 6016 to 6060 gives 15.5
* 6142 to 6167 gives 13.5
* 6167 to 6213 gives 15.6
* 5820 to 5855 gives 16.5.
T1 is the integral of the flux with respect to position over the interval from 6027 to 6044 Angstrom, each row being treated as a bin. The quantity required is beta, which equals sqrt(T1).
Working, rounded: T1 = 258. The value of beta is 16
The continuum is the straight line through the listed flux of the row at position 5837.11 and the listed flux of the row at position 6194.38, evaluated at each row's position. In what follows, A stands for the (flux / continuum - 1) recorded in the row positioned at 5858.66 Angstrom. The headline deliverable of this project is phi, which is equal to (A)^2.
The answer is 0.00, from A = 0.0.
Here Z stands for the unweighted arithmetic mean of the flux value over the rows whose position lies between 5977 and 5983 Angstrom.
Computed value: 14.9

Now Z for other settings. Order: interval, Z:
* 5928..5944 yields 15.0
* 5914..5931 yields 15.4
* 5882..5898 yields 16.6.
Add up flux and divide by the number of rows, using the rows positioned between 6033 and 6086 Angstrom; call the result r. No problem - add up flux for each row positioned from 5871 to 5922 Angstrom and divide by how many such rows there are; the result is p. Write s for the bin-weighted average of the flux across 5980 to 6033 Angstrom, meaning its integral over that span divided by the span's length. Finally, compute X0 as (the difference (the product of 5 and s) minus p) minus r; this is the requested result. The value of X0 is 46.4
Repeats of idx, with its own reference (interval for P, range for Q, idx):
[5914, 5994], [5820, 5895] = 0.2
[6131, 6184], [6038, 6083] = -2.1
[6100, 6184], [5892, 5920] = 5.7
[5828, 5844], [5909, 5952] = -9.3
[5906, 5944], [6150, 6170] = 0.2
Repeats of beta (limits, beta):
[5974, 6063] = 37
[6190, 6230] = 25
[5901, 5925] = 19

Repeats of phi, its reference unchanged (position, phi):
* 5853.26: 0.04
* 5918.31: 0.00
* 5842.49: 0.05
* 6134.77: 0.00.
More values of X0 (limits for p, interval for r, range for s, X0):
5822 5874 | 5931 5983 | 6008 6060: 44.3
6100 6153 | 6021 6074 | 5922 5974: 44.7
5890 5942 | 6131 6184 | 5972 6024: 49.8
